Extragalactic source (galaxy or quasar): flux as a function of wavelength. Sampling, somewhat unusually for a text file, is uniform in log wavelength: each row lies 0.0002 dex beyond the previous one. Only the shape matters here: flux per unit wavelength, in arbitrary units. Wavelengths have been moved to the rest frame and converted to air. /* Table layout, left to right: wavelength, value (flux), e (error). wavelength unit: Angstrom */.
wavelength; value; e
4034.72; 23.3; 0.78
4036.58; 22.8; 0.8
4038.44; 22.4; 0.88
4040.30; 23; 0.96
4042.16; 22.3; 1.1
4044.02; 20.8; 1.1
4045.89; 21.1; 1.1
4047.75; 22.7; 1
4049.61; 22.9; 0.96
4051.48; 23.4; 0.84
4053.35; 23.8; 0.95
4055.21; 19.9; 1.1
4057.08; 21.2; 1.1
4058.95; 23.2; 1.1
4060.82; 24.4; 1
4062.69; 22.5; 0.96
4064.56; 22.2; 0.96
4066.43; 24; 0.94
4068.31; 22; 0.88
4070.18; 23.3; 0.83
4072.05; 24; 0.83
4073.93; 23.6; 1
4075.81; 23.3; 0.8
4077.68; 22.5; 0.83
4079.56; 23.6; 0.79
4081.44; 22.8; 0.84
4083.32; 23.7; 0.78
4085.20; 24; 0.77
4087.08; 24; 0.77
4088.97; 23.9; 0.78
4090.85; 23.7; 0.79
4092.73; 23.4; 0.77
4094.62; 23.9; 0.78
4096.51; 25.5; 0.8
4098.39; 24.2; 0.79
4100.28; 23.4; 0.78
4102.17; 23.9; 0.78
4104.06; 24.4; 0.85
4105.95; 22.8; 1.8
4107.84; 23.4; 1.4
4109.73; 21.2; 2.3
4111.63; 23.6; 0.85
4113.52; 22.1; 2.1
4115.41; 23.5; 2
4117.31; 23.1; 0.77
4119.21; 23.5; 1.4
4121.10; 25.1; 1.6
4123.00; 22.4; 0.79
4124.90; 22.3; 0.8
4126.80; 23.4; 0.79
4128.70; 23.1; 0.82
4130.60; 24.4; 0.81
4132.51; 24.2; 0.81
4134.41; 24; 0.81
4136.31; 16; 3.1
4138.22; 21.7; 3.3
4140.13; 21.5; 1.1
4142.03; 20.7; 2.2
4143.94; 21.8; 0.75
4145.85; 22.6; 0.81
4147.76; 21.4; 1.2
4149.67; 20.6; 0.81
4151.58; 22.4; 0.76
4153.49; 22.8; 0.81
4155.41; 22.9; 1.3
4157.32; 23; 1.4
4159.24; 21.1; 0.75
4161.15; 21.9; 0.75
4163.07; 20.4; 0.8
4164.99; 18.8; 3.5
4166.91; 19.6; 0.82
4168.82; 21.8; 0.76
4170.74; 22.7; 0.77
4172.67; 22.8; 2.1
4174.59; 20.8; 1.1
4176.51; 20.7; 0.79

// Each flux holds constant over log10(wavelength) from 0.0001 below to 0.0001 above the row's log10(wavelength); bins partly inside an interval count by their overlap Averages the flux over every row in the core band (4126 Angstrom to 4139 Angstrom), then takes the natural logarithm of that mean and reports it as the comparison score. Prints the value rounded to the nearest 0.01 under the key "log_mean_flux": 3.11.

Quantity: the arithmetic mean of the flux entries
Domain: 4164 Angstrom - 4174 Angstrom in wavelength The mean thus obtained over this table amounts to 21.1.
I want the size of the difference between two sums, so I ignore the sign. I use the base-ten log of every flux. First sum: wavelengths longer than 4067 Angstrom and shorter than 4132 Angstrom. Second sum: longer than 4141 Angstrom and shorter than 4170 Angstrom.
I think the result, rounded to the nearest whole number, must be 27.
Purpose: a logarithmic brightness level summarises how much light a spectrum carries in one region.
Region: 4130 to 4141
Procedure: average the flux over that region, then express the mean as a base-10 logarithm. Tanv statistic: 1.34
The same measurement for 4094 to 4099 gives 1.39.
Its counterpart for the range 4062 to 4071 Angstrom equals 1.36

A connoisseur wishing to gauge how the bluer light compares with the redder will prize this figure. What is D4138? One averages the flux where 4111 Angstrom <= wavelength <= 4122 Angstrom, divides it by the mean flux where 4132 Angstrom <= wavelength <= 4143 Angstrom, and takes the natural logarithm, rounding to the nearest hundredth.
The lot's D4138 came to 0.10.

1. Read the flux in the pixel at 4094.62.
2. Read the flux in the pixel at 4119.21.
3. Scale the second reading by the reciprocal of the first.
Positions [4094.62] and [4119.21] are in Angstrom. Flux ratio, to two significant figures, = 0.98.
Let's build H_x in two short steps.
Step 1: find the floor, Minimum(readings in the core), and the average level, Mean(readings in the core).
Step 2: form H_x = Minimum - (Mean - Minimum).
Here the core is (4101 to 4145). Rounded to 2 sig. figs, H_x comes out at 9.3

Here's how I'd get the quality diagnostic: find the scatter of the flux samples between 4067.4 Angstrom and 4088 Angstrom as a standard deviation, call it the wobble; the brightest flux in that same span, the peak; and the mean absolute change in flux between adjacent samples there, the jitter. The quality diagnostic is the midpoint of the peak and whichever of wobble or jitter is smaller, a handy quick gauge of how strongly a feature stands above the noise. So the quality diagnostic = 12.3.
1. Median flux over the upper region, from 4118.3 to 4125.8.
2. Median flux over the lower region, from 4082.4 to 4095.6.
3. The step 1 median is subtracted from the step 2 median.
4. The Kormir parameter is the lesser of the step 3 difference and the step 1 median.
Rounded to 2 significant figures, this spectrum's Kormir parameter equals 0.95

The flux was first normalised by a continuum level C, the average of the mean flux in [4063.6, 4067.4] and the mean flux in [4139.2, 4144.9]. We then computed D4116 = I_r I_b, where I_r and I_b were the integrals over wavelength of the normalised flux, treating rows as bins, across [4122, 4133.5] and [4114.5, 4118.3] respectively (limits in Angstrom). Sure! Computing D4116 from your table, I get 48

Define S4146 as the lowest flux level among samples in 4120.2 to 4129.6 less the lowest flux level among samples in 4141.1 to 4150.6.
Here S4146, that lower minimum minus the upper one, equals 1.7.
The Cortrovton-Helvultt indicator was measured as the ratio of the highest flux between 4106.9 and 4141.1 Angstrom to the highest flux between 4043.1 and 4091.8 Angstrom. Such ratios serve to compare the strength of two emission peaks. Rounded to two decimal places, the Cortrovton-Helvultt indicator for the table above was 1.03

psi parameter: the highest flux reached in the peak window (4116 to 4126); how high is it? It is 25.1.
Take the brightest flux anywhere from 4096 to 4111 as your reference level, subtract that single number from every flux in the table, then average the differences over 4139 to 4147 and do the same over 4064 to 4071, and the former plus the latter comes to -6.5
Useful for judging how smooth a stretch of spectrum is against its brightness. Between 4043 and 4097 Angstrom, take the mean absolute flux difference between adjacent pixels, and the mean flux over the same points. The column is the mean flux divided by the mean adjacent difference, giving 24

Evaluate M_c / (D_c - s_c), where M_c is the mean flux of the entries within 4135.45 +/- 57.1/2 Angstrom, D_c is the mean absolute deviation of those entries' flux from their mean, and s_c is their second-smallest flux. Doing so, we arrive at -1.16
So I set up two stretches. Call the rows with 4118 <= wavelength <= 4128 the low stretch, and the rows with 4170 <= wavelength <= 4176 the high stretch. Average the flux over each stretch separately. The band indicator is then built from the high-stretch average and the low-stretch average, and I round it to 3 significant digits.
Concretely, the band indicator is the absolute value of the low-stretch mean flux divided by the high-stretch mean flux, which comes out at 1.06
